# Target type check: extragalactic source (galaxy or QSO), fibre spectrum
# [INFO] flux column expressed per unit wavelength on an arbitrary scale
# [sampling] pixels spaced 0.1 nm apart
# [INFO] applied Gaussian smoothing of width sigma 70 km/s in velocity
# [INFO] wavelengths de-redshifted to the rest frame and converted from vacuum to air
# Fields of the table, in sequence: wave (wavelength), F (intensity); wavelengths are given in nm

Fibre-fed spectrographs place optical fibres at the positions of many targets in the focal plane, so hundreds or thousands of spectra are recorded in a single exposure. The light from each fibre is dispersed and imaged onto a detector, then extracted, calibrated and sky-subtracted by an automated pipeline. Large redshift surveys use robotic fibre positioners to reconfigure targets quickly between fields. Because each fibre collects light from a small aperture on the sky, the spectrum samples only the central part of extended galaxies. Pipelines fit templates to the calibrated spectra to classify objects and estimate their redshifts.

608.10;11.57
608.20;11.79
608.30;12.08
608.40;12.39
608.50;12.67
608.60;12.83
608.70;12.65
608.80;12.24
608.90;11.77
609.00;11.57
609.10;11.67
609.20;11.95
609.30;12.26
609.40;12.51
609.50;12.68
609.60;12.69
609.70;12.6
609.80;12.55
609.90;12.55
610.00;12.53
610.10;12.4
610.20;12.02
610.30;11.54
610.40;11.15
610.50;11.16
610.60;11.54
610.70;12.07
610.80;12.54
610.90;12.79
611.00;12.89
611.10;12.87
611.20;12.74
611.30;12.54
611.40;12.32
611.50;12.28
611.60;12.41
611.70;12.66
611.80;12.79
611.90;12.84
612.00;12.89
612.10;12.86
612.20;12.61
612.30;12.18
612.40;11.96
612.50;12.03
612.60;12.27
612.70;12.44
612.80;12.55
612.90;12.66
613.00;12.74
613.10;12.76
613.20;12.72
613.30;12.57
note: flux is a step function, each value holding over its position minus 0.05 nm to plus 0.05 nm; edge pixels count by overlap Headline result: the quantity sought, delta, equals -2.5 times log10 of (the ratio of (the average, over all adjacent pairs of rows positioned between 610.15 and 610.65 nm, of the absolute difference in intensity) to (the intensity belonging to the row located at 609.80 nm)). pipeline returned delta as 4.0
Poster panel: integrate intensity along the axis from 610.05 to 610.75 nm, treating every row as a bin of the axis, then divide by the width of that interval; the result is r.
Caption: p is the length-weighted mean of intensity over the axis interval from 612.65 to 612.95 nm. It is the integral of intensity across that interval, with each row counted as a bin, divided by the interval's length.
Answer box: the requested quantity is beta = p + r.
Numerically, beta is 24.2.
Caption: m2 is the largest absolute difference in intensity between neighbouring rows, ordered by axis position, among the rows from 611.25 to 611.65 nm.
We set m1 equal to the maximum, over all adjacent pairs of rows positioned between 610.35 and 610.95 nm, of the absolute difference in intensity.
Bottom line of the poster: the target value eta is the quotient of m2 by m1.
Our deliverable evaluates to 0.4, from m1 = 0.530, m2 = 0.22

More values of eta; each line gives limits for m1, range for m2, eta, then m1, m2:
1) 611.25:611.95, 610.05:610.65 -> 1.9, 0.250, 0.48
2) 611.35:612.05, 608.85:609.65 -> 1.2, 0.250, 0.31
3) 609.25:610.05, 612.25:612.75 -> 1.0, 0.250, 0.24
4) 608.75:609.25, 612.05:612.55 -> 0.9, 0.470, 0.43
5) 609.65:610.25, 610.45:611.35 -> 1.4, 0.380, 0.53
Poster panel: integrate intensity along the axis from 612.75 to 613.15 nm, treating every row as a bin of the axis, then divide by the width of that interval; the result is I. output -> 12.7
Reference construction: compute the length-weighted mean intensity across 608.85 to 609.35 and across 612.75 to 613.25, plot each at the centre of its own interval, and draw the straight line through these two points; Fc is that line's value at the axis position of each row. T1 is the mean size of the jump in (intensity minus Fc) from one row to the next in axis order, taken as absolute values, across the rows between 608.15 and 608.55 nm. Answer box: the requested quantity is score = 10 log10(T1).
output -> -5.7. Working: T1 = 0.27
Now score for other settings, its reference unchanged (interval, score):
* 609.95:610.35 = -4.5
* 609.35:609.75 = -10.4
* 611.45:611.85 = -8.3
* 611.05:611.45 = -6.9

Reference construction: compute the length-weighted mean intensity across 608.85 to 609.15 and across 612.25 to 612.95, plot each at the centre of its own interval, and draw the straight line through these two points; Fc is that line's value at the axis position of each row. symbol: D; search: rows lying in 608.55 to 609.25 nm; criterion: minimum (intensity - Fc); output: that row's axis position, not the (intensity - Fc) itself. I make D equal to 609.00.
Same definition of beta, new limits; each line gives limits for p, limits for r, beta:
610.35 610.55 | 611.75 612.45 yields 23.7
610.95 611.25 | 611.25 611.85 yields 25.3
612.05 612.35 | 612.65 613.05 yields 25.1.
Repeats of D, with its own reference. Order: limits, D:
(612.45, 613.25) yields 612.50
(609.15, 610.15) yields 609.20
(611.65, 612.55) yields 612.40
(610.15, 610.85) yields 610.50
